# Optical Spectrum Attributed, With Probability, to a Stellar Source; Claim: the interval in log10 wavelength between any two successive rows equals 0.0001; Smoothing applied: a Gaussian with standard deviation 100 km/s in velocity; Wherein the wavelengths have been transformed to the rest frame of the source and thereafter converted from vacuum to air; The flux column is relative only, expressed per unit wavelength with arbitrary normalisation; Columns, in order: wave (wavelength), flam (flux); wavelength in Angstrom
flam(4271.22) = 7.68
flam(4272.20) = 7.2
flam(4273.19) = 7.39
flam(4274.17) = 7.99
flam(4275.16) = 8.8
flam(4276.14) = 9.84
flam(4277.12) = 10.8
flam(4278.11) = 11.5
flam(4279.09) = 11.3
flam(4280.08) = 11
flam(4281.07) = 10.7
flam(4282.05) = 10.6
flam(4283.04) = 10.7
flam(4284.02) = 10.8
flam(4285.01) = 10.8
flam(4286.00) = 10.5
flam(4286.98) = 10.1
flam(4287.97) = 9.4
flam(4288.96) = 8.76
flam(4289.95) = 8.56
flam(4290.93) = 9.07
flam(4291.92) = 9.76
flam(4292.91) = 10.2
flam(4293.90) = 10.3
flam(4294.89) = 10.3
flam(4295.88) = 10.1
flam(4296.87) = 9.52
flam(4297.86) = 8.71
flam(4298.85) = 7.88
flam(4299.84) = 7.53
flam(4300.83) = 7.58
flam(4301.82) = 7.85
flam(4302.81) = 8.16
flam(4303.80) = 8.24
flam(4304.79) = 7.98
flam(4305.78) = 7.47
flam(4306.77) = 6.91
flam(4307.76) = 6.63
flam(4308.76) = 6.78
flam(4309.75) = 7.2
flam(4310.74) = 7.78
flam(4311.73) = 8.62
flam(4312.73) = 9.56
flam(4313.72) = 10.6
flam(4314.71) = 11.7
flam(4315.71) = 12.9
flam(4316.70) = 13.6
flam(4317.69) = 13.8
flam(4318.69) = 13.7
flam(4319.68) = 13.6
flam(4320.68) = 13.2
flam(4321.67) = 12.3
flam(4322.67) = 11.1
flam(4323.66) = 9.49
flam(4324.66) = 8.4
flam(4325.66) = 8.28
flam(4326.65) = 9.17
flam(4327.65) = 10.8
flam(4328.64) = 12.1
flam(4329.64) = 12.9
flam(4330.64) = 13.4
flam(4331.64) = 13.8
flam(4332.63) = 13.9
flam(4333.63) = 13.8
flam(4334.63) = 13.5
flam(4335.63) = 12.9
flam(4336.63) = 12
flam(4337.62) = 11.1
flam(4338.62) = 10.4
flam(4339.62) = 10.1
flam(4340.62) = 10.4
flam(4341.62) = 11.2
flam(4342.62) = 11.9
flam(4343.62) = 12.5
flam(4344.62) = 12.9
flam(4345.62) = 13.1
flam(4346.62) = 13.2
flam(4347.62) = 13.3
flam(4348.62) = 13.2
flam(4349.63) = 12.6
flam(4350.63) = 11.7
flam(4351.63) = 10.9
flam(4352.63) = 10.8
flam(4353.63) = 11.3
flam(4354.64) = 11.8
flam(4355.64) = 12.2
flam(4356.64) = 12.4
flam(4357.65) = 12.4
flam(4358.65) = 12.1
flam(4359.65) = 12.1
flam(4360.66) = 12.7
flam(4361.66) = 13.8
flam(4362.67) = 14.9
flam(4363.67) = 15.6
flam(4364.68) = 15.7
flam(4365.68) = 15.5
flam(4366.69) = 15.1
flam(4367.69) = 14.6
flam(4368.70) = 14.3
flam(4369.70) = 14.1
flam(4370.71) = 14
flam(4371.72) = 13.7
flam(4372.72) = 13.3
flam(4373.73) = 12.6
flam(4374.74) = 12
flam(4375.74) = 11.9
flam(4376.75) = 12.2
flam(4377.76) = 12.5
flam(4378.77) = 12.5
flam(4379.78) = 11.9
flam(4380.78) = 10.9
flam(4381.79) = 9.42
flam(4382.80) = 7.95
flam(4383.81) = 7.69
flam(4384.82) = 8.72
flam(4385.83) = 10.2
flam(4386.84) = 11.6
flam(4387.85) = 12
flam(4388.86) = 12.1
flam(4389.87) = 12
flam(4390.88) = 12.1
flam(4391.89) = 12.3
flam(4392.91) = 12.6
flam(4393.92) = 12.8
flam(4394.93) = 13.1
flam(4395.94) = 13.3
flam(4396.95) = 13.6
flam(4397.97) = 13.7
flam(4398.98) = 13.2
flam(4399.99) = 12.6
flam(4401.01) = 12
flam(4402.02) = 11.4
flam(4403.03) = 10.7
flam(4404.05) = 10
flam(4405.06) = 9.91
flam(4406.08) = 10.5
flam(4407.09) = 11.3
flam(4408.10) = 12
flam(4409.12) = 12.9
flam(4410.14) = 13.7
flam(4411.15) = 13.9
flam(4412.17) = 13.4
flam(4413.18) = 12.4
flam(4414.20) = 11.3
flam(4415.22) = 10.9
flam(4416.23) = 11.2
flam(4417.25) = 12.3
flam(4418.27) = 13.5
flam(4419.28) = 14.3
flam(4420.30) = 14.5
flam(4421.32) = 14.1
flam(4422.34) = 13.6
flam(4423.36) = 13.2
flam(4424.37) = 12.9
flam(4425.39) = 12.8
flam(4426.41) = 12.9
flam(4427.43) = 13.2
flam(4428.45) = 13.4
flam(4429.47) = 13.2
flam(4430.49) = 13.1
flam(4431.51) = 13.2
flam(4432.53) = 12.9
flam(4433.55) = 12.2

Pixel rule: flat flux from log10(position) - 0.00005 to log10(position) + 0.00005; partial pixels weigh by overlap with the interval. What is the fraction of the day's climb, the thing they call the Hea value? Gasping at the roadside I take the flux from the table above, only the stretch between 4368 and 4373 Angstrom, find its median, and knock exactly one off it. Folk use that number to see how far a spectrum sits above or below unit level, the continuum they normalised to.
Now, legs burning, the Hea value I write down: 13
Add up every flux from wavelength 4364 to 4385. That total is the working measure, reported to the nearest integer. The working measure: 261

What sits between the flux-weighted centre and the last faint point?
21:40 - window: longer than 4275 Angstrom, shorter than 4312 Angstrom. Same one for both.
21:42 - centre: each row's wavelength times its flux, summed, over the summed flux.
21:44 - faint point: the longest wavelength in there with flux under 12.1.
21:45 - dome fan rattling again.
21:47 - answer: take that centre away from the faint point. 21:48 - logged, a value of 19.7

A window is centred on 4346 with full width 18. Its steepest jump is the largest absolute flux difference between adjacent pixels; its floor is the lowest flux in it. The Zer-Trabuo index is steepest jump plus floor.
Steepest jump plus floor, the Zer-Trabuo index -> 11.0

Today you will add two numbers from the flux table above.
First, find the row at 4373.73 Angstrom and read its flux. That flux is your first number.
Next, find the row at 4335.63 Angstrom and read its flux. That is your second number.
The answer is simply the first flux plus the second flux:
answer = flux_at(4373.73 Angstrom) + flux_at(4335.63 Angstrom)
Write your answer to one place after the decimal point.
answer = 25.5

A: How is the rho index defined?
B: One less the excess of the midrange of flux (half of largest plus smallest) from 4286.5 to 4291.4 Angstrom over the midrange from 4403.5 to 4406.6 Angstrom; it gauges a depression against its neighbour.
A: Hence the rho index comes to 1.9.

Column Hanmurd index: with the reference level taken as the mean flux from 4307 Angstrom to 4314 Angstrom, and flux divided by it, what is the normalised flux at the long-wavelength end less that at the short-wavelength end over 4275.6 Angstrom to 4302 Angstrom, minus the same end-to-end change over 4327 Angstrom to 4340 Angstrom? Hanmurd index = -0.2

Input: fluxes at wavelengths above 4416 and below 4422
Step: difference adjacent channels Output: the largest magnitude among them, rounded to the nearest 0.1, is 1.2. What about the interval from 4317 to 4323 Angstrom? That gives 1.2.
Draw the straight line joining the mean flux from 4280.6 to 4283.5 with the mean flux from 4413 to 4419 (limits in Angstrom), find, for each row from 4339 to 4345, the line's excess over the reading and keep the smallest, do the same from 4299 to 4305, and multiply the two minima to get -4.3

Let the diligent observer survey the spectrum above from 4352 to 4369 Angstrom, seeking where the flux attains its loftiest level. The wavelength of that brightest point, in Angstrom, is 4364.68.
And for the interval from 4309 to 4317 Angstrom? 4316.70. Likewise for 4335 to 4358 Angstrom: 4347.62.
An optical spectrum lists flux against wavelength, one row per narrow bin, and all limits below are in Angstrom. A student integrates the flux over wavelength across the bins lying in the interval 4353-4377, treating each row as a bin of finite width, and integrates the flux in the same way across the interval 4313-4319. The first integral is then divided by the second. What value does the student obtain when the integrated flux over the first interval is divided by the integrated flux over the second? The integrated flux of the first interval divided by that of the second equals 4.2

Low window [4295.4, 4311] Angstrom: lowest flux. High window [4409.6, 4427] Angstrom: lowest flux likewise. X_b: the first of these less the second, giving -4.3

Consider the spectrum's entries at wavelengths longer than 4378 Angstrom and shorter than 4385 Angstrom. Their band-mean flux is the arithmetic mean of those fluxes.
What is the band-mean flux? 10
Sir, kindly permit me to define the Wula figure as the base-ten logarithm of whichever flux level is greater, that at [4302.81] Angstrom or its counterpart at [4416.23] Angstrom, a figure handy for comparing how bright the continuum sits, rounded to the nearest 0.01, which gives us 1.05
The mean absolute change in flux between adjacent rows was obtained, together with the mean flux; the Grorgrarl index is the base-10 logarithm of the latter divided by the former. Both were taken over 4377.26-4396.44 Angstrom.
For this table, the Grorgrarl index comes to 1.28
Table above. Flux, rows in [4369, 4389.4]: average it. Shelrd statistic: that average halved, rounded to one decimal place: 5.8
